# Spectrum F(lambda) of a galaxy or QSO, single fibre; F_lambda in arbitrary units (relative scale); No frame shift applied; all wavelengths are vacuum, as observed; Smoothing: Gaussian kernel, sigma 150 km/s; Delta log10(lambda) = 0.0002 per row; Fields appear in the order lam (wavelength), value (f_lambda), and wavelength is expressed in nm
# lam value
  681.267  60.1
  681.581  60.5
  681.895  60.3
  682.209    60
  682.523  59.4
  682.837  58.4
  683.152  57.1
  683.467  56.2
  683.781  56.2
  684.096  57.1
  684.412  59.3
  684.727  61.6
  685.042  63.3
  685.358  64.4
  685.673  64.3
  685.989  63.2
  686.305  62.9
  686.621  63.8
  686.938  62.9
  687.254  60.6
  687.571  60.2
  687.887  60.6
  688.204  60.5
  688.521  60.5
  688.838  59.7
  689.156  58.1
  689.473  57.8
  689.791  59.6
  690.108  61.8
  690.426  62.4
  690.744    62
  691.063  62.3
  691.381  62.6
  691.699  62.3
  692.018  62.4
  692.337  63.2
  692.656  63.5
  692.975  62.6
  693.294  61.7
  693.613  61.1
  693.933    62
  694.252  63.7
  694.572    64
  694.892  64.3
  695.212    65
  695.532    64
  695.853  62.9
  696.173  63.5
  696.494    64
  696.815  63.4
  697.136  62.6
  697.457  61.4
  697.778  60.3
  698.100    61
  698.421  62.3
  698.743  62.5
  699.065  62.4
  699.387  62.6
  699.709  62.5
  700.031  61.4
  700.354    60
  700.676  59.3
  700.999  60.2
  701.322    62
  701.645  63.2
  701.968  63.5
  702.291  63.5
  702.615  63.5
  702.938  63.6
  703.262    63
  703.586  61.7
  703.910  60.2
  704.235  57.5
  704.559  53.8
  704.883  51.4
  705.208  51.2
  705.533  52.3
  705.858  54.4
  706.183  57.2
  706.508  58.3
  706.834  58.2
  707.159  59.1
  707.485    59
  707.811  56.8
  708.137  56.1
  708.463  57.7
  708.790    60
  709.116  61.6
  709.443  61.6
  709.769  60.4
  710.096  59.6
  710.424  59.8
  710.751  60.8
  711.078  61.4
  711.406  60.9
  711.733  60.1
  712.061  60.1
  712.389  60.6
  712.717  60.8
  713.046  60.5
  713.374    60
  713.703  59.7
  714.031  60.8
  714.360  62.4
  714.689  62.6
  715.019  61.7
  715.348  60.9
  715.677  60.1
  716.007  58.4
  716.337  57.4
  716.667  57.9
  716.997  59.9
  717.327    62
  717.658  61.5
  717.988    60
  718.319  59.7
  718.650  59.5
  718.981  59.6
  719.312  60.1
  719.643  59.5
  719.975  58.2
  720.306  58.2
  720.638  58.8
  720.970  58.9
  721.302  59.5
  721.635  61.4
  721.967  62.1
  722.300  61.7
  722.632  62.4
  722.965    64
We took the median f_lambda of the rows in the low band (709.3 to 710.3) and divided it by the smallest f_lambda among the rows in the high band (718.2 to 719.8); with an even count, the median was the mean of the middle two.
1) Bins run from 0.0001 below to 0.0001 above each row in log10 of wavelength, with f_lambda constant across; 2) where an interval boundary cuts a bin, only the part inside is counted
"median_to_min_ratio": 1.02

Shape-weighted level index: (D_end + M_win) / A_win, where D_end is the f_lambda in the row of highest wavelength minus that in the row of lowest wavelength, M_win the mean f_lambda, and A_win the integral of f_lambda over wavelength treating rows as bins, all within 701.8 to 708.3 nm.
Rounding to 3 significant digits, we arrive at 0.134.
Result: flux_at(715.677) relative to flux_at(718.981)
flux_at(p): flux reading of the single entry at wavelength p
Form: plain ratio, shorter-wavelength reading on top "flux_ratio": 1.01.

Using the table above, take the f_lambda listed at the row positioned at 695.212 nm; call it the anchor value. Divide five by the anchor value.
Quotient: 0.077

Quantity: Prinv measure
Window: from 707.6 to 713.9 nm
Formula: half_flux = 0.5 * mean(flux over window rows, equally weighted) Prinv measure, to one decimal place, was 30.0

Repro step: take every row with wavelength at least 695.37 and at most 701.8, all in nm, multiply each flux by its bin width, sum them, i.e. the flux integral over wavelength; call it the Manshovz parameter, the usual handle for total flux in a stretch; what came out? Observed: 399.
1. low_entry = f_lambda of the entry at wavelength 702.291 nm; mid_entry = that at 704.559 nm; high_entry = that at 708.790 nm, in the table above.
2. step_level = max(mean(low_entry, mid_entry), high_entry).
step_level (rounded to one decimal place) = 60.0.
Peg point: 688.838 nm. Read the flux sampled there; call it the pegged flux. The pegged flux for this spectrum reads 59.7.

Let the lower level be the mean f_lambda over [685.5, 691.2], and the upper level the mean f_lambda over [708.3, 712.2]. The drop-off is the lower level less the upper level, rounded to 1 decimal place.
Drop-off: 1.0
